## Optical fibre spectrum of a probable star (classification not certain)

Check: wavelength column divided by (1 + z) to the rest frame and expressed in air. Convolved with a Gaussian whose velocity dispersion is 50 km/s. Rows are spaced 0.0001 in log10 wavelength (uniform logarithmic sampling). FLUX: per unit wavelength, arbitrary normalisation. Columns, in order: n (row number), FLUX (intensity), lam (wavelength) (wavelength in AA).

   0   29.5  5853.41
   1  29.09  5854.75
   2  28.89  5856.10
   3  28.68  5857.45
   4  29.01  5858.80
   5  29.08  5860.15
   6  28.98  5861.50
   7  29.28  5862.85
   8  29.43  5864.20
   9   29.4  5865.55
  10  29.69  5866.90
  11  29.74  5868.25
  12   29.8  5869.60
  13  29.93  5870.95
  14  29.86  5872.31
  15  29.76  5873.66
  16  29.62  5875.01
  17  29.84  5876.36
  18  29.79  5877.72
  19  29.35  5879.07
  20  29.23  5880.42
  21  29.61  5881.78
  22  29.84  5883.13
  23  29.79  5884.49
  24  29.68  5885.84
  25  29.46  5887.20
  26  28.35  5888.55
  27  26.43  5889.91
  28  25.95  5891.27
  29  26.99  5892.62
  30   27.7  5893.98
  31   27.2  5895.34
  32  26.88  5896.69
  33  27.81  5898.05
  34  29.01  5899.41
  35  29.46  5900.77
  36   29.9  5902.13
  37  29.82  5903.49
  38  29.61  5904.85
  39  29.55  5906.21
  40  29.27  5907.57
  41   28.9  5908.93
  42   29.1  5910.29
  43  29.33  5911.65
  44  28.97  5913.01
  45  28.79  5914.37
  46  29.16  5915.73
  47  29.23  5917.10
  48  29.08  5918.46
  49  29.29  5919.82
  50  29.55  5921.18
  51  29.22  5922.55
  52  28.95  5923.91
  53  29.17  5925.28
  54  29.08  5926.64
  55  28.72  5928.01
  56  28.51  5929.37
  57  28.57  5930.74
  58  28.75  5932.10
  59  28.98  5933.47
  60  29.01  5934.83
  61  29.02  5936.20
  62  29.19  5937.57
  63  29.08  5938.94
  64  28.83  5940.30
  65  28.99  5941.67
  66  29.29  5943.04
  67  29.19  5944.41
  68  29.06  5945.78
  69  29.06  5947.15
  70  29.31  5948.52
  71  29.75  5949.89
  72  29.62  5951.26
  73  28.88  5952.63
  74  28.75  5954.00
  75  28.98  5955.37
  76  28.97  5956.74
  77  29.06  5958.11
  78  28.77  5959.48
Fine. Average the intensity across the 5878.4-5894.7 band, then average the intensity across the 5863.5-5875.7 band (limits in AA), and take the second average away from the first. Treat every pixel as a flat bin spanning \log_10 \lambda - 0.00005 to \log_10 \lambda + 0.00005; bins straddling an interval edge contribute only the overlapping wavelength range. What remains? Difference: -1.2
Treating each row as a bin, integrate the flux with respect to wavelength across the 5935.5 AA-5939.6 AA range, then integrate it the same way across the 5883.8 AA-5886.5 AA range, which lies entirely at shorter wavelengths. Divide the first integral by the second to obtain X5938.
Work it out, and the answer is 1.5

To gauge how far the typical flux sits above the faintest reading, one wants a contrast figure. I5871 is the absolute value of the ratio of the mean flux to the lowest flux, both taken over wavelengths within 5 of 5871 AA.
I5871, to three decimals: 1.005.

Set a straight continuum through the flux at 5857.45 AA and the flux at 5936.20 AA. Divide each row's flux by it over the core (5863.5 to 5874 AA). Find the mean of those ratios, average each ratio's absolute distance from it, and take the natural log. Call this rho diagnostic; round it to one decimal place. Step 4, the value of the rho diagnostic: -5.4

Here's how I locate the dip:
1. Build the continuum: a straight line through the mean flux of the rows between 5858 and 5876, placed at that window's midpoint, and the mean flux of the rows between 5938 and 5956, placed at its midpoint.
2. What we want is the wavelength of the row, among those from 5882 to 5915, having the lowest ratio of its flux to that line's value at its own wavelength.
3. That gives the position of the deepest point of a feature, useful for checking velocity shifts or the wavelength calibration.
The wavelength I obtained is 5891.27 AA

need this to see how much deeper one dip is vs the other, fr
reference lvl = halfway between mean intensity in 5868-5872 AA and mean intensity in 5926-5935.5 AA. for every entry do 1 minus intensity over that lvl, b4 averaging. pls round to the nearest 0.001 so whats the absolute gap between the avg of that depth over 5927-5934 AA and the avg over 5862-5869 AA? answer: 0.027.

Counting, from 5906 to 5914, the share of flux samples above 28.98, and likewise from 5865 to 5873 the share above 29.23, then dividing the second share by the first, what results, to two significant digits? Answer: 1.5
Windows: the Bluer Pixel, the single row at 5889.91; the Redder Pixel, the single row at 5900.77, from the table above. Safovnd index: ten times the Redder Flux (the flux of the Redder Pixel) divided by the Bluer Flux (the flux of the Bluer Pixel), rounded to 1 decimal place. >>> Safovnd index 11.1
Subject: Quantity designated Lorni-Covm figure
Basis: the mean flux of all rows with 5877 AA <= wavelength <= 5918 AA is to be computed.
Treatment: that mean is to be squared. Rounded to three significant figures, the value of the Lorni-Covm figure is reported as 830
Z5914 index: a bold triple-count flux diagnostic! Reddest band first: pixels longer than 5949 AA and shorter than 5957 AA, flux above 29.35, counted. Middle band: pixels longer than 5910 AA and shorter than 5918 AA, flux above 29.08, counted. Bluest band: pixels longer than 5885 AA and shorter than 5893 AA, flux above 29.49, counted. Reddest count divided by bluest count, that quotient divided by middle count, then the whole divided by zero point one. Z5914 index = 5.0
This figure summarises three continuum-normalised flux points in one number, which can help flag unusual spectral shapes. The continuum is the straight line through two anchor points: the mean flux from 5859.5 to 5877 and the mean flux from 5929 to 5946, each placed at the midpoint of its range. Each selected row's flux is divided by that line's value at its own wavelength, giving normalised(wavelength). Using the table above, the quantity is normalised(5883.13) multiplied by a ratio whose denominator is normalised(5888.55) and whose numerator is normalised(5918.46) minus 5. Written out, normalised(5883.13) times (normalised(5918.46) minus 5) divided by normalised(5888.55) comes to -4.21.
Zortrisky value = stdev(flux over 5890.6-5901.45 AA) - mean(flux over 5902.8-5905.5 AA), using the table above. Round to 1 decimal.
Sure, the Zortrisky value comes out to -28.6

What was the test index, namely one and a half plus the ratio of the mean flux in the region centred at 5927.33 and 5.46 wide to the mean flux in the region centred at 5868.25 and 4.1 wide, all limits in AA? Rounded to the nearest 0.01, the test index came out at 2.47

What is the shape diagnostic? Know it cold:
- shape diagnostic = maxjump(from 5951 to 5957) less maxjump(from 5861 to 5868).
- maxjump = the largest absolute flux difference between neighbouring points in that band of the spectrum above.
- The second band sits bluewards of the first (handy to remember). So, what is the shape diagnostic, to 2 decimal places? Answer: 0.44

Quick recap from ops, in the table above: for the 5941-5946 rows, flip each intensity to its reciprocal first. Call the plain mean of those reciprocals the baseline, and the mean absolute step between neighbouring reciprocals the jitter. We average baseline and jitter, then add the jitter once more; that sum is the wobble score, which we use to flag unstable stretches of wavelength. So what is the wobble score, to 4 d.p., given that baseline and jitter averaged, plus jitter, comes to 0.0175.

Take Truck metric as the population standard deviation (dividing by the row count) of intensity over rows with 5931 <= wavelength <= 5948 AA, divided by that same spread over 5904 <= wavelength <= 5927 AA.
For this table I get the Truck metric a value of 0.64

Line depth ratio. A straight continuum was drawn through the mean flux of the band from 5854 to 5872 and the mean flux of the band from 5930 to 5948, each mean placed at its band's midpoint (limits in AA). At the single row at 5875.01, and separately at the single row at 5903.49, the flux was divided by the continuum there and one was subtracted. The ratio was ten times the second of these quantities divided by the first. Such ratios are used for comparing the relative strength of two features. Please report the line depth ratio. 19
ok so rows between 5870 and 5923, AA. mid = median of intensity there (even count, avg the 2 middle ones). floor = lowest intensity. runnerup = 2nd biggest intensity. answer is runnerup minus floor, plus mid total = 33.2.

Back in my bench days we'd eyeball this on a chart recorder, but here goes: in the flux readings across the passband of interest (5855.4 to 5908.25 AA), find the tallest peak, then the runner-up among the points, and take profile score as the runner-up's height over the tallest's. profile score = 0.999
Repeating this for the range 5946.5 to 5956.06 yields 0.996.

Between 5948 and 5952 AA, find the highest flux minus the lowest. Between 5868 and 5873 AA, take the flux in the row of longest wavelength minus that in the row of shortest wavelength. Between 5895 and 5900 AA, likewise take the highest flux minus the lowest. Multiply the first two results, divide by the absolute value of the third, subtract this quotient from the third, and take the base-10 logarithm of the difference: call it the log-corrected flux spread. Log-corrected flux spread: 0.3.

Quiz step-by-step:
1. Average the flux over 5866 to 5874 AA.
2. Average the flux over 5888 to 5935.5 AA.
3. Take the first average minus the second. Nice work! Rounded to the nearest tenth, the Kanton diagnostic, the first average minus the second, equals 1.1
